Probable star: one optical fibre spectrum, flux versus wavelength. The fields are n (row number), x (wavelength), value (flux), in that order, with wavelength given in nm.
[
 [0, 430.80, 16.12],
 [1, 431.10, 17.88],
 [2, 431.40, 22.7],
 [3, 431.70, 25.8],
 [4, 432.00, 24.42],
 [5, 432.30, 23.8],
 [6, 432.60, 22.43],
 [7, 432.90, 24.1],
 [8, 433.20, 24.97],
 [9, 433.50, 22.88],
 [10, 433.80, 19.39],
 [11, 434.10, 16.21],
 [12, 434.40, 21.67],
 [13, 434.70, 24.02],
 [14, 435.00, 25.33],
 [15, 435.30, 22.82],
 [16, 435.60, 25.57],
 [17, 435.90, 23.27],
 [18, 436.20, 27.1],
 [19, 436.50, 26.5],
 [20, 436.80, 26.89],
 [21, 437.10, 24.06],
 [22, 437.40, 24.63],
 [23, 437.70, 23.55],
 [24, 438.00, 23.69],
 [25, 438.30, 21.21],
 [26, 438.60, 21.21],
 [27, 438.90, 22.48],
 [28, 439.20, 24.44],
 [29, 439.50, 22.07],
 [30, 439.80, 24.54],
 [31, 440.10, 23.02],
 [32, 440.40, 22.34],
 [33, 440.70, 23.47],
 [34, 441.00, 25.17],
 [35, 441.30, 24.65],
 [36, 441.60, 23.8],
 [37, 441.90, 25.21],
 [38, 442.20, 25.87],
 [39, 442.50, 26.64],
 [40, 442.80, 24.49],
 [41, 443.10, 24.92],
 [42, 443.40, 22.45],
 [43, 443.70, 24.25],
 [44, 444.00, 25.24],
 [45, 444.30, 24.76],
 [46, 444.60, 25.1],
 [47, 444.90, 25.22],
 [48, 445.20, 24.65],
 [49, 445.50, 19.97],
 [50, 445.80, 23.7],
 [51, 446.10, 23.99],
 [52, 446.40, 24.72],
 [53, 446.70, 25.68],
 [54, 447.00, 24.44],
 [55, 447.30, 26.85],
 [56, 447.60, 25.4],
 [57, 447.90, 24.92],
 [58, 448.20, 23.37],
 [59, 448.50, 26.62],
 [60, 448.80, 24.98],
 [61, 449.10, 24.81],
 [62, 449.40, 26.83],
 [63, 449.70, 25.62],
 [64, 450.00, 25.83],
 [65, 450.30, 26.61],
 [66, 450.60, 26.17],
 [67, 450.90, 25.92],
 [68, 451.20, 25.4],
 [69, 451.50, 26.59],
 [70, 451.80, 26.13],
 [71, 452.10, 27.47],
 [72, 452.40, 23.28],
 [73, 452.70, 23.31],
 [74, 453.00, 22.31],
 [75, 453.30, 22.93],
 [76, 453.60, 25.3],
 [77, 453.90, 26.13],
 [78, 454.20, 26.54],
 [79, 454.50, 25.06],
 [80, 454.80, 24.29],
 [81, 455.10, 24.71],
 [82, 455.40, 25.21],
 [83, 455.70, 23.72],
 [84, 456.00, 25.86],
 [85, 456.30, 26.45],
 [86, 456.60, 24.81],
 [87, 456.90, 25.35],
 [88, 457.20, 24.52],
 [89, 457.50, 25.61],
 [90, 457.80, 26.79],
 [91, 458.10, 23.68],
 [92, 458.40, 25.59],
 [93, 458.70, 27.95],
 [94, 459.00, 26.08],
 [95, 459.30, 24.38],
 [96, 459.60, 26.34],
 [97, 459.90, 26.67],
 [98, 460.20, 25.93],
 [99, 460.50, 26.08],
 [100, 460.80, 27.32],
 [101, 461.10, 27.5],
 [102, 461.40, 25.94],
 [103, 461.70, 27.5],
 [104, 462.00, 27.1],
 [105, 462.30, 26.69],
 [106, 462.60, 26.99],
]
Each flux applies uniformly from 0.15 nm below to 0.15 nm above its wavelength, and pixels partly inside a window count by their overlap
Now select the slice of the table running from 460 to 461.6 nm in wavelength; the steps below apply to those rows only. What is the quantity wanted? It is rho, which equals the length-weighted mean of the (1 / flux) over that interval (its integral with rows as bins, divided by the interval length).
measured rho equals 0.0376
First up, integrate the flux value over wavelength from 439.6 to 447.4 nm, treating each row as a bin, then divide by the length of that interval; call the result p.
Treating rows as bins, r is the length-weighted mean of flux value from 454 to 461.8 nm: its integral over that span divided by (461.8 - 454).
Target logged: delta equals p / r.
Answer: 0.947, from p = 24.4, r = 25.8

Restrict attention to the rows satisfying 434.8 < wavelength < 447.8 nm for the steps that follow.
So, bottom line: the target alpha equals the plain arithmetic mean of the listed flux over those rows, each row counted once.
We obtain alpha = 24.3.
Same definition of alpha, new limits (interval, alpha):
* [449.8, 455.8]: 25.1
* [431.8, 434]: 23.1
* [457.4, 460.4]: 25.9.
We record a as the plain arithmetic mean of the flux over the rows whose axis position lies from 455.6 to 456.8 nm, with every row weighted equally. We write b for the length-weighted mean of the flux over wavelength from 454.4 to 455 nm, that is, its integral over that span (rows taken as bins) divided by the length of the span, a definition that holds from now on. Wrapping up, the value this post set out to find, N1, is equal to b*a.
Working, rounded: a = 25.2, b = 24.6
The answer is 621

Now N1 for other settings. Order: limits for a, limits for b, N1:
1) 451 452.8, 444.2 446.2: 606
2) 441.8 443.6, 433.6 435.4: 538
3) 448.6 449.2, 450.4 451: 650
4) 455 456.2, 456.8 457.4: 621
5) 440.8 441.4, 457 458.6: 631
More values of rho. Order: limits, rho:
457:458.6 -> 0.0396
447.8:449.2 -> 0.0402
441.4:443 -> 0.0398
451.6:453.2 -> 0.0410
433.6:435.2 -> 0.0478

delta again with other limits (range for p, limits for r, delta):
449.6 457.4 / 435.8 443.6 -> 1.044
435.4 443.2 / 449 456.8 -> 0.959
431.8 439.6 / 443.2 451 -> 0.940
